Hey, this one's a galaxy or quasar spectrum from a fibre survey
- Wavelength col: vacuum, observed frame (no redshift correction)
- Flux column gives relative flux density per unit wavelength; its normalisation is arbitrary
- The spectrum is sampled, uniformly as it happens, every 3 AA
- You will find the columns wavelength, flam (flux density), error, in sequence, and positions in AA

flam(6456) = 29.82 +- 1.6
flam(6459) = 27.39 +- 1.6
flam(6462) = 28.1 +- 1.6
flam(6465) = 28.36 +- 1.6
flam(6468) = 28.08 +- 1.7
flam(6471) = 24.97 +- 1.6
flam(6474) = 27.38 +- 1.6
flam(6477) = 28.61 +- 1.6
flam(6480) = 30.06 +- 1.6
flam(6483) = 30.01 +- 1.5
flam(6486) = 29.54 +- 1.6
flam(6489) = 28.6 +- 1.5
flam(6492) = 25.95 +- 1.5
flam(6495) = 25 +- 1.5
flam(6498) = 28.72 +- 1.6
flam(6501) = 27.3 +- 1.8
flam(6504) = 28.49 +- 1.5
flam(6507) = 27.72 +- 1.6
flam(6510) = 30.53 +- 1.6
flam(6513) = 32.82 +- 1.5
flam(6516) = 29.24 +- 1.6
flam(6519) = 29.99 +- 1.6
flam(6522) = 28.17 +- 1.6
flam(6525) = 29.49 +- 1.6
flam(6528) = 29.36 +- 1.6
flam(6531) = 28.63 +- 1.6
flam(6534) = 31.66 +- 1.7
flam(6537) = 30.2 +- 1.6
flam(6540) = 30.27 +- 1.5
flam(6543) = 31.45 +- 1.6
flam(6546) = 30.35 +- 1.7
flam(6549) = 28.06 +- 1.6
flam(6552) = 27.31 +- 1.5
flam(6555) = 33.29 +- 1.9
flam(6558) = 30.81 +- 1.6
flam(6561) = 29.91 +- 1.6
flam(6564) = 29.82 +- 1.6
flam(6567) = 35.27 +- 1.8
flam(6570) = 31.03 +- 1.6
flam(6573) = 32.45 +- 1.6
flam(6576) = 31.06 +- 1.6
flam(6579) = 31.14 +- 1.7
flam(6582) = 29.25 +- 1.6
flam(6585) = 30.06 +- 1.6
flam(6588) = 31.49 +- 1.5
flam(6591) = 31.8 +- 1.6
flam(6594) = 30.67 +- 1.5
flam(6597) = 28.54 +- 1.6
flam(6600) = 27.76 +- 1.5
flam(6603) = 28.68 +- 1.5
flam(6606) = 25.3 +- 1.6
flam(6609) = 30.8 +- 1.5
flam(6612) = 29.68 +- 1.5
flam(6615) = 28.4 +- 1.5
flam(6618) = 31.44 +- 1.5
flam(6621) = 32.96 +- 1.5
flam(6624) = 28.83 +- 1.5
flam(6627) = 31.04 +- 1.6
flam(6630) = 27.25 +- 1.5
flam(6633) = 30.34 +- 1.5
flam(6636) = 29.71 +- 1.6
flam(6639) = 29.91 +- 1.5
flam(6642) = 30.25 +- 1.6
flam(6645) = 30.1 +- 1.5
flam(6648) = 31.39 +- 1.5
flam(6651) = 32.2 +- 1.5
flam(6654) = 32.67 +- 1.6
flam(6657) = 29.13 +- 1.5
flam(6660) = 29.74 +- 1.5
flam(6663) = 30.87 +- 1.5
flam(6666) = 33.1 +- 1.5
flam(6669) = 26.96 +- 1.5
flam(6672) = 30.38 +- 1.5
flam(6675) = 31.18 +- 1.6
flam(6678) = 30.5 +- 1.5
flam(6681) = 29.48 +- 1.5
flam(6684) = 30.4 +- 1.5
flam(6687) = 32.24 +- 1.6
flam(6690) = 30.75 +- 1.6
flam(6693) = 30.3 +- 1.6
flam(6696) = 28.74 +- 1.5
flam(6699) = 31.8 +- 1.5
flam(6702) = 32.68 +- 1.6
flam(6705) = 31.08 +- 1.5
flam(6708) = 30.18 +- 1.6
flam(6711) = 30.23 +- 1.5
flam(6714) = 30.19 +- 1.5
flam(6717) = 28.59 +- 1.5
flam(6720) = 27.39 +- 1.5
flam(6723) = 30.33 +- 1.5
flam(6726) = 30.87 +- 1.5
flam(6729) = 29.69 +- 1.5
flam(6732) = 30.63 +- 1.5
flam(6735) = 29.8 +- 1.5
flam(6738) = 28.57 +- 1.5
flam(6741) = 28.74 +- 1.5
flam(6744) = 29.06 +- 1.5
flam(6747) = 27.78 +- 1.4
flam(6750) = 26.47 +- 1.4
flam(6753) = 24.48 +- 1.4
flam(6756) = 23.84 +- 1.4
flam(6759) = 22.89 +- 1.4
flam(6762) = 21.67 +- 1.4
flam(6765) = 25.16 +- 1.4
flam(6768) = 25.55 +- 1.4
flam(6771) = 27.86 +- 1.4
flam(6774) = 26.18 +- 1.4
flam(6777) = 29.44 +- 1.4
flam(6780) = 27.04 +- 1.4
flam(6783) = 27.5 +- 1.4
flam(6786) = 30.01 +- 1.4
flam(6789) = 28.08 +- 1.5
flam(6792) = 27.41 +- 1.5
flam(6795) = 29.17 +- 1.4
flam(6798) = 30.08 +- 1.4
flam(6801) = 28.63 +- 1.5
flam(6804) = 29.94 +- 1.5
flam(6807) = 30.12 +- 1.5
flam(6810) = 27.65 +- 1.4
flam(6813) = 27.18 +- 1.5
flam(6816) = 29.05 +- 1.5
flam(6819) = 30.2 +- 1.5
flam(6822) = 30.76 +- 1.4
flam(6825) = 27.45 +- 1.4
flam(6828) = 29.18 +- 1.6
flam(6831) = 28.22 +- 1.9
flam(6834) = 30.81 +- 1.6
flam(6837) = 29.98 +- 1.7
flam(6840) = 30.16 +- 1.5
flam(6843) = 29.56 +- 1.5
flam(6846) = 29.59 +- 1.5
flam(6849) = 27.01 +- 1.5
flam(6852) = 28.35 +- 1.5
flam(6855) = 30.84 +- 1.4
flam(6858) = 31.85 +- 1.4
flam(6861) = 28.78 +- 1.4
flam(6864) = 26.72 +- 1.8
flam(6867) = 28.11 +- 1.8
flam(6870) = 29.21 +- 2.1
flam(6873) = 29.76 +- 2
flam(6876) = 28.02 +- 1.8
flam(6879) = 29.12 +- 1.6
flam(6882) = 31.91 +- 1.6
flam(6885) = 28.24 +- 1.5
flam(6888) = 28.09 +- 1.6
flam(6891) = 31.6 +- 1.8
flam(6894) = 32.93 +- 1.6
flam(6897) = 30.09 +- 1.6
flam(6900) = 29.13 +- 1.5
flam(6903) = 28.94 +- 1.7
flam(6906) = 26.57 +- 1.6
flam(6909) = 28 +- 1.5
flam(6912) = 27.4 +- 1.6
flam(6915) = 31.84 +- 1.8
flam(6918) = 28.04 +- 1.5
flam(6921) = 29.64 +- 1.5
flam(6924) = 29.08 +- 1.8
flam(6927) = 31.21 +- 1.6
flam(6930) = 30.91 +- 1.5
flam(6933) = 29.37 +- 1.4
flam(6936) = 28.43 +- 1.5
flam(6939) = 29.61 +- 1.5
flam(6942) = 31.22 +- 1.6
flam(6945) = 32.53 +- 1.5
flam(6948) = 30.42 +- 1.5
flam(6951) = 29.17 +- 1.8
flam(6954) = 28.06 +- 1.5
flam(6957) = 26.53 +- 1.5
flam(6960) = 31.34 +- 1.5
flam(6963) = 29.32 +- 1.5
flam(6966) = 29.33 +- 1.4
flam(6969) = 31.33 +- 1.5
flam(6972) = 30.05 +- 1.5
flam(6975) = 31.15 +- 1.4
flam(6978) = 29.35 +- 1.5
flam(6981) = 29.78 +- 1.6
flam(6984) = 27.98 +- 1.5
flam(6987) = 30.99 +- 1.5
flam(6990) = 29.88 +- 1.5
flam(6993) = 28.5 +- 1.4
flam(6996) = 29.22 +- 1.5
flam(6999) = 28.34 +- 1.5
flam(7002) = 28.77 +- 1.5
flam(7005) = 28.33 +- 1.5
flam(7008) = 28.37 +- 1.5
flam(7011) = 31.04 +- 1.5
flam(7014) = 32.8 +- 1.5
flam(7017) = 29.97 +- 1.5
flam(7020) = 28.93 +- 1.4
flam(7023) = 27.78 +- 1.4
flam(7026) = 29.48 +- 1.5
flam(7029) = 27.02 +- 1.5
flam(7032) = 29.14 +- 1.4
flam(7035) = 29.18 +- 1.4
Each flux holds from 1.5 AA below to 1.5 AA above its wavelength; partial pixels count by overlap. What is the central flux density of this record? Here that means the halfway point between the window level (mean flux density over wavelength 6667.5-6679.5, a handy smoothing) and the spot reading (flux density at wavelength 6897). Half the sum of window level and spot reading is 29.9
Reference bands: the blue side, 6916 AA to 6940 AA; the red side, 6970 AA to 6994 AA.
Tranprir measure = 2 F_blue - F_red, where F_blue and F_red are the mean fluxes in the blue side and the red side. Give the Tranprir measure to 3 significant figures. 29.4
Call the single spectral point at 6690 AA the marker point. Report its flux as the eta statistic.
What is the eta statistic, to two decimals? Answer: 30.75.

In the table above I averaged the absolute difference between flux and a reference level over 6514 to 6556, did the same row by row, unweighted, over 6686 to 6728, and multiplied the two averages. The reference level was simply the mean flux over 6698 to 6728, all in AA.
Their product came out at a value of 1.3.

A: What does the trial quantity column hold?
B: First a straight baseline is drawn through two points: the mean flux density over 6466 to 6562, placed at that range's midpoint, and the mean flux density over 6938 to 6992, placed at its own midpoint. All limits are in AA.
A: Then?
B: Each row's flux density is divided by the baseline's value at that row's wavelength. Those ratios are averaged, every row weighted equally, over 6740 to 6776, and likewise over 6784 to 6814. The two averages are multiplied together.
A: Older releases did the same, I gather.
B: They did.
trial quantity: 0.85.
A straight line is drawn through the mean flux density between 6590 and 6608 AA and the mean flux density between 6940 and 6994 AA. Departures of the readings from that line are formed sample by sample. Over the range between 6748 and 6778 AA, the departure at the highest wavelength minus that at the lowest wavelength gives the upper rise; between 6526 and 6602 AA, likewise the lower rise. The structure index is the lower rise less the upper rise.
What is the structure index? -4.7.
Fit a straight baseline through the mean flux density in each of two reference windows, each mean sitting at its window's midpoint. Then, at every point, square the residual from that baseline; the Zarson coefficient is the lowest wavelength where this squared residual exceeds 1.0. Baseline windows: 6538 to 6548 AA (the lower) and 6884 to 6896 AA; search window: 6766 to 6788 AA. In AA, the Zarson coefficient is 6768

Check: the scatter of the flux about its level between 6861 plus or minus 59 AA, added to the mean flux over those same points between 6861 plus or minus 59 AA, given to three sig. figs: 30.8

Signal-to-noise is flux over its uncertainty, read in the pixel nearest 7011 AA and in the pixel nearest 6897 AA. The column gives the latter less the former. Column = -1.9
